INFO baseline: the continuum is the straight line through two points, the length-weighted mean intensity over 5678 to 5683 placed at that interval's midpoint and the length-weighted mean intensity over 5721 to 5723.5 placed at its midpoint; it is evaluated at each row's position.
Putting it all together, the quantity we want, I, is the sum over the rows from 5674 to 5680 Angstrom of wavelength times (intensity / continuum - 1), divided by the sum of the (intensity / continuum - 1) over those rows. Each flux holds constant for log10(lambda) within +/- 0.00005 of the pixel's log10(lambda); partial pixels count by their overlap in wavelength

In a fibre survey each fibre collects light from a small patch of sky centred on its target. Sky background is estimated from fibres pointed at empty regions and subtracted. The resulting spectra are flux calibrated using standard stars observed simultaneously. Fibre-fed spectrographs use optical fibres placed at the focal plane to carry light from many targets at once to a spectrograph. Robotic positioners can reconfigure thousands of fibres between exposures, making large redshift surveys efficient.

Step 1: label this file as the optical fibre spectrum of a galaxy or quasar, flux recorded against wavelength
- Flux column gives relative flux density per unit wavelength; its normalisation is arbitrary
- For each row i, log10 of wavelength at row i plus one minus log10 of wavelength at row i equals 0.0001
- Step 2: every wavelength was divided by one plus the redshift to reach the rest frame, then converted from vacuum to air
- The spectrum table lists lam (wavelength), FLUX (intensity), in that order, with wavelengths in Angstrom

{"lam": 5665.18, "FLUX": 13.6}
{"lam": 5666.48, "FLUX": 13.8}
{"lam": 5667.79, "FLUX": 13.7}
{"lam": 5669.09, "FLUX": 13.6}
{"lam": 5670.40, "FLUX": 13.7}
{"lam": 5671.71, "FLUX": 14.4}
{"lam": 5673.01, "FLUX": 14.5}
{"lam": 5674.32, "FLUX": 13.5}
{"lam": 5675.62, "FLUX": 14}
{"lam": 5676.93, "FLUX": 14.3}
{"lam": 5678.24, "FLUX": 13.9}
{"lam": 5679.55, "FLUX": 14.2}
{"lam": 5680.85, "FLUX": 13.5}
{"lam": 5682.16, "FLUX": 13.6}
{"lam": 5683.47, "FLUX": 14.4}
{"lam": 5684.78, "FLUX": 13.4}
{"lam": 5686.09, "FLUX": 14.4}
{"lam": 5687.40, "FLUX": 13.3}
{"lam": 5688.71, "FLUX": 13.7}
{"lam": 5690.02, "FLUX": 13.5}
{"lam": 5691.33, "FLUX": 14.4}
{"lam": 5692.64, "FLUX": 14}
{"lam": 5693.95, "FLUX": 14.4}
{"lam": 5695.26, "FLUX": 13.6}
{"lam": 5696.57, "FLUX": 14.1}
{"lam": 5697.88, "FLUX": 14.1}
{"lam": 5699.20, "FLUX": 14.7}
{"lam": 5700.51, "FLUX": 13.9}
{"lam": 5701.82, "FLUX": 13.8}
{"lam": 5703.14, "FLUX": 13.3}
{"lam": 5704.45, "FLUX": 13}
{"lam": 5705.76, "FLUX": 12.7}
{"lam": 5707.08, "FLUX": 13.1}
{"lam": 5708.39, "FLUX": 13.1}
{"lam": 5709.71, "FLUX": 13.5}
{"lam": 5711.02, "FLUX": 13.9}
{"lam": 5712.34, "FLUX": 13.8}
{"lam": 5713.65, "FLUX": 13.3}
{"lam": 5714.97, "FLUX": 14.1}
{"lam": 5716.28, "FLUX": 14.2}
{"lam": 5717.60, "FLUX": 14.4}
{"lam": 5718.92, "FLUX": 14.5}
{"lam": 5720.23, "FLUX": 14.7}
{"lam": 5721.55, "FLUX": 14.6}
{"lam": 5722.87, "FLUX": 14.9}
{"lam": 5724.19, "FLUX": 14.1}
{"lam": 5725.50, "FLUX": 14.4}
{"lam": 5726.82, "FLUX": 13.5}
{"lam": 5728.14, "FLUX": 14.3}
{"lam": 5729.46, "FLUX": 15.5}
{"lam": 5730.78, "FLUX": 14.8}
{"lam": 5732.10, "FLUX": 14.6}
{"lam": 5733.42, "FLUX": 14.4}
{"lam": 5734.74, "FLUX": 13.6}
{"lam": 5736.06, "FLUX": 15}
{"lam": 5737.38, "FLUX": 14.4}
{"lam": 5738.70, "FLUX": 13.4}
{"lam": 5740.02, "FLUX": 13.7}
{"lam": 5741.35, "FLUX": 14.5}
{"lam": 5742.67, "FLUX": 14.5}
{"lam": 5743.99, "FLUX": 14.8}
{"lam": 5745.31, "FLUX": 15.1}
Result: 5678.0 Angstrom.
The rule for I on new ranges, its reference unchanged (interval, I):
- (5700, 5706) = 5704.1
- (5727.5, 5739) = 5735.9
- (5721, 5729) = 5726.3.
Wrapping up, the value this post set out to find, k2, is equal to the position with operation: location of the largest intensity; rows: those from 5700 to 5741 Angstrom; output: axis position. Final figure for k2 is 5729.46 Angstrom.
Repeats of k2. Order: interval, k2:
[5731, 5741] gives 5736.06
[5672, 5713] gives 5699.20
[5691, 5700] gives 5699.20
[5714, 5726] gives 5722.87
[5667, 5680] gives 5673.01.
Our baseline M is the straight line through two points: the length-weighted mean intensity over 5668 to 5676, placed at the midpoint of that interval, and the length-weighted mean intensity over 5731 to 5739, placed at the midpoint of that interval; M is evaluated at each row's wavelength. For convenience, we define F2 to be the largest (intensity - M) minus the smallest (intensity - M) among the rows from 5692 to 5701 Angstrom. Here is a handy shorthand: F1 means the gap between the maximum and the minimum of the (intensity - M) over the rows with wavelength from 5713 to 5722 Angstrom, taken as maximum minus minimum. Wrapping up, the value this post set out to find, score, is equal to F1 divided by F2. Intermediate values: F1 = 1.4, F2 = 1.1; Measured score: 1.26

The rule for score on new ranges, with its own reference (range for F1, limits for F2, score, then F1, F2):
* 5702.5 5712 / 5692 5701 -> 1.09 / 1.2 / 1.1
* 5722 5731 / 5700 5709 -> 1.61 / 2.0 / 1.2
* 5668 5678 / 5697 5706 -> 0.49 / 1.0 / 2.0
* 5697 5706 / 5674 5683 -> 2.48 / 2.0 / 0.8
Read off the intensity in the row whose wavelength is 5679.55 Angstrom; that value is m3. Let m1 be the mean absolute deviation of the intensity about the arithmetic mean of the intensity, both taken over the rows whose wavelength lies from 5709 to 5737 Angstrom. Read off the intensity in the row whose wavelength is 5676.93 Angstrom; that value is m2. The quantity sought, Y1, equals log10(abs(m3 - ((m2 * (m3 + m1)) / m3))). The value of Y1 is -0.3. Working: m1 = 0.439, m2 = 14.3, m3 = 14.2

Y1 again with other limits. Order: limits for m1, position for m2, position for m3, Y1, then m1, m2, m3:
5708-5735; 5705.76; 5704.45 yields -0.8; 0.467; 12.7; 13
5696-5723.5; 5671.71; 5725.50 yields -0.3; 0.516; 14.4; 14.4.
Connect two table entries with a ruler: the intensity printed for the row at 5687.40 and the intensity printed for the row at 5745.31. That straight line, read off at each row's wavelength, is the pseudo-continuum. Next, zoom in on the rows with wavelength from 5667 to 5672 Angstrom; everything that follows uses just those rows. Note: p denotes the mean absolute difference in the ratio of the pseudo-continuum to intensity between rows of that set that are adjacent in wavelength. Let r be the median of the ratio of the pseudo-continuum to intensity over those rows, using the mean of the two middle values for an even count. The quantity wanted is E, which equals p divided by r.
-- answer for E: 0.020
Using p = 0.019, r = 0.93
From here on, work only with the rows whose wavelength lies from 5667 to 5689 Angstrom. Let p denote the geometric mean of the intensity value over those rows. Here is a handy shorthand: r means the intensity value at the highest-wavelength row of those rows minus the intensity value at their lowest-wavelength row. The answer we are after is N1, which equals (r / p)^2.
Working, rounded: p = 13.9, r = 0.0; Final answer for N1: 0.000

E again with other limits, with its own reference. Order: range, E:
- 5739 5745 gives 0.025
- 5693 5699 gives 0.032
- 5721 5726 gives 0.031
